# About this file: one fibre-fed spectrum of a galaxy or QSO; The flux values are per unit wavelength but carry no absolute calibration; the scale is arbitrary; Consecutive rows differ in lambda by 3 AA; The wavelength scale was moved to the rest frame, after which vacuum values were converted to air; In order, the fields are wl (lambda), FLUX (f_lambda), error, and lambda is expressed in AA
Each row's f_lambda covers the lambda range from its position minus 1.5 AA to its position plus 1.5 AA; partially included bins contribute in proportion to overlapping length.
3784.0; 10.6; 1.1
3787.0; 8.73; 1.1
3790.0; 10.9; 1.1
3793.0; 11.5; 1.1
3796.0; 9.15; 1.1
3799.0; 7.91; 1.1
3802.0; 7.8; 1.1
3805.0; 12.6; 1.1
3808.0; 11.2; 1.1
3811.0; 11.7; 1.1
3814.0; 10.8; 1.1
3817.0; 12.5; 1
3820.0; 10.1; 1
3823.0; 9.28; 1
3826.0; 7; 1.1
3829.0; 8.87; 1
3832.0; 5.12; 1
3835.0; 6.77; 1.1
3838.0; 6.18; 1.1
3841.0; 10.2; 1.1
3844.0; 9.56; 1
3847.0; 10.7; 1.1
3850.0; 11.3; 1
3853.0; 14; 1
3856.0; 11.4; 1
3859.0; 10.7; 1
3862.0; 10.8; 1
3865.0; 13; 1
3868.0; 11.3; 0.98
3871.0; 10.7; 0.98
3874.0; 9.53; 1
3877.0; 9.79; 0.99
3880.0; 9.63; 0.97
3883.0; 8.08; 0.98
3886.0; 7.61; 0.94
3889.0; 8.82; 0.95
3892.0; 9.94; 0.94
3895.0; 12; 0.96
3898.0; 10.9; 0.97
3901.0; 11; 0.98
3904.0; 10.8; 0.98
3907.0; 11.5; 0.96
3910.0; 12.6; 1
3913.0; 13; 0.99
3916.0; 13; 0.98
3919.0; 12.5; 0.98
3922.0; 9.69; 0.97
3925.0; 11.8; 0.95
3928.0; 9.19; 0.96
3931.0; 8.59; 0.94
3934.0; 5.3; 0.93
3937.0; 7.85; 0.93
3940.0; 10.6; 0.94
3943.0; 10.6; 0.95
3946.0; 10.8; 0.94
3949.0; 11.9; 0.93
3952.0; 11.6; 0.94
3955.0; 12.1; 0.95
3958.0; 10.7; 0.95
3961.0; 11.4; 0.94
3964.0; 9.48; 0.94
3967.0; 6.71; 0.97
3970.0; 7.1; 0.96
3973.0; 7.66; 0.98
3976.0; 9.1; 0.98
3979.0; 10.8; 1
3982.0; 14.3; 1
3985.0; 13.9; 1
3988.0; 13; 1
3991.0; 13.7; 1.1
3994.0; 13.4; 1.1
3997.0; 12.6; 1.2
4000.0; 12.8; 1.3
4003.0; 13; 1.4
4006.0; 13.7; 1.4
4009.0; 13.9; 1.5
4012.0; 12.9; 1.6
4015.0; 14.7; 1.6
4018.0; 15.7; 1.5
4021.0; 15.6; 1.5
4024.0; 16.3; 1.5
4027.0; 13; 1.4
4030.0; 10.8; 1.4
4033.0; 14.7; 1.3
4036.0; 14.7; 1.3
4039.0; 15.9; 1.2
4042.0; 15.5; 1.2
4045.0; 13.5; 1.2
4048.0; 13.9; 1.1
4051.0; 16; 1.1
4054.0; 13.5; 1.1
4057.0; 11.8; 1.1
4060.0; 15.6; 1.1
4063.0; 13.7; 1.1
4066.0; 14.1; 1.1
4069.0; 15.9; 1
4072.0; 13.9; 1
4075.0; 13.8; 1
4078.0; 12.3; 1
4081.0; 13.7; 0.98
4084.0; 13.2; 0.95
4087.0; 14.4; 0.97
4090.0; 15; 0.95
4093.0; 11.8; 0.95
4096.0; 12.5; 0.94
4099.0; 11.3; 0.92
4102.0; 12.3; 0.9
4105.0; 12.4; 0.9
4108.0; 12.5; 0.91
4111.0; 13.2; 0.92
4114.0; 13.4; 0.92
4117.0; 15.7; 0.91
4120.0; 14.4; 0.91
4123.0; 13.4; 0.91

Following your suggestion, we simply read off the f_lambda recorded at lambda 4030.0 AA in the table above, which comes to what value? 10.8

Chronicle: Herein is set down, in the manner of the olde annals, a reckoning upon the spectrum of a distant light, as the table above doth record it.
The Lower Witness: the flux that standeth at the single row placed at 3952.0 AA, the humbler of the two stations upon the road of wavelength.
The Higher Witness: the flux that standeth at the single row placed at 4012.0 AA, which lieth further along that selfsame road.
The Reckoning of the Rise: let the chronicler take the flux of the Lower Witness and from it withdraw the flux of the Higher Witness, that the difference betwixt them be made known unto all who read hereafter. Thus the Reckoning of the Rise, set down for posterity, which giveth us -1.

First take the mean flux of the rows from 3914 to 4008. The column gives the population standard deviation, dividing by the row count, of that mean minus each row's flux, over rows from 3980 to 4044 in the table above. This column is 1.32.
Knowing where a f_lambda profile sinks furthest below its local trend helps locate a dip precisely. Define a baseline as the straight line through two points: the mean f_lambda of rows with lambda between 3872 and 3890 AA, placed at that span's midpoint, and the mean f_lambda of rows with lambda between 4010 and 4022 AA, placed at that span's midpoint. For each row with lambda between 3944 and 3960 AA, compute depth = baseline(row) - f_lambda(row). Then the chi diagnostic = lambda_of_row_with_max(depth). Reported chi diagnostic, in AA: 3958.0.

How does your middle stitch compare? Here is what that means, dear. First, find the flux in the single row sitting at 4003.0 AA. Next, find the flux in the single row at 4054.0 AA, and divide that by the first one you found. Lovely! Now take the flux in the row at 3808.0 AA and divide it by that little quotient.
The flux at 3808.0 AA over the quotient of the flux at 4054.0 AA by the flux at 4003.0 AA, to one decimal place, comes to 10.8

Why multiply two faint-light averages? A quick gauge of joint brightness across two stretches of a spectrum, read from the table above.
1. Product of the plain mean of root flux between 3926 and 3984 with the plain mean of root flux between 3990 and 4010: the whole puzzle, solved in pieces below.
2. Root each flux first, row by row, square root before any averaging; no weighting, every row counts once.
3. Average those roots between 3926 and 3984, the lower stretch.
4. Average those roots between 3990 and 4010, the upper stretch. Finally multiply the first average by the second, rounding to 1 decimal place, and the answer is 11.3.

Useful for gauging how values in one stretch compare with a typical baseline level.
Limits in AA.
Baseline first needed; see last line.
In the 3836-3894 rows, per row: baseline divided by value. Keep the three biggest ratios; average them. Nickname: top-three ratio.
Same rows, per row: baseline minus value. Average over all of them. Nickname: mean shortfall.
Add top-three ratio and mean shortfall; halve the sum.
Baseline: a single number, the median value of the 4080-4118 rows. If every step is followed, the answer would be 2.4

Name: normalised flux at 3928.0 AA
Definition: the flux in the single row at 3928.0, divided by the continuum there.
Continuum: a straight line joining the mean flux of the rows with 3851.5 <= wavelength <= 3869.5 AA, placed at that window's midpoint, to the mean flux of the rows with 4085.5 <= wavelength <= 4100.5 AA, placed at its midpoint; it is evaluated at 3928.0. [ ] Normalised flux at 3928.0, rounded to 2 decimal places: 0.75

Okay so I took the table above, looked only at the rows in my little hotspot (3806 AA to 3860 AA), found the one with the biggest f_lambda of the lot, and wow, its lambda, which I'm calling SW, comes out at 3853.0 AA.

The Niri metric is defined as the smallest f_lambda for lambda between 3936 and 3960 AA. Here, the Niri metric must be 7.85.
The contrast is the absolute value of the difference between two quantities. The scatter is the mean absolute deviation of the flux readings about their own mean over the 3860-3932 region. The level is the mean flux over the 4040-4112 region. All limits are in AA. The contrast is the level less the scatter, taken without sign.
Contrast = 12.3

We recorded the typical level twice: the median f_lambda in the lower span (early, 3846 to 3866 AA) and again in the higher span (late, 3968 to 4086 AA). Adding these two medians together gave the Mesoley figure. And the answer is 25.0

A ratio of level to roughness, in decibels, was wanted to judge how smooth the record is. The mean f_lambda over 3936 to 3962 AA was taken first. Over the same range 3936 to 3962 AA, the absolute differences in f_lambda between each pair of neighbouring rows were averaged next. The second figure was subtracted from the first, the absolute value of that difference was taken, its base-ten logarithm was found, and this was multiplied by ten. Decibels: 10.0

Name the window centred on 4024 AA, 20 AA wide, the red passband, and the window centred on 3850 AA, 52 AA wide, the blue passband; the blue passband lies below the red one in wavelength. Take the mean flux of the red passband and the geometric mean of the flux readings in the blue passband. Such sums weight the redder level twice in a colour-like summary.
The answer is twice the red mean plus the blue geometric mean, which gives 38.3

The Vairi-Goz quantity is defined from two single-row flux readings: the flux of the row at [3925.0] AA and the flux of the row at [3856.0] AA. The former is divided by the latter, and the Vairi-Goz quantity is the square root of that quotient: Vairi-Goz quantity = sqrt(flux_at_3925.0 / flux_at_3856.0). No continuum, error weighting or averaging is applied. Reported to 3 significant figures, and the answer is 1.02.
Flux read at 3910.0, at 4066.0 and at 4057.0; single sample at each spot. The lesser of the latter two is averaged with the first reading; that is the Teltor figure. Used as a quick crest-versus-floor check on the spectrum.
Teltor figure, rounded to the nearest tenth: 12.2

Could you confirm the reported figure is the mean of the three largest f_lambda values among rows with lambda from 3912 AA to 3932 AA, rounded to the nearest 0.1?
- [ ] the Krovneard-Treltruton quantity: 12.8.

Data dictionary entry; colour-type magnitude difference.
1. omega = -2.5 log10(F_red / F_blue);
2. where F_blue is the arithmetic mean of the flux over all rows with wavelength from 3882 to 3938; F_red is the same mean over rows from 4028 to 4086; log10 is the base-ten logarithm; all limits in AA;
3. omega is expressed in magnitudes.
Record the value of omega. -0.34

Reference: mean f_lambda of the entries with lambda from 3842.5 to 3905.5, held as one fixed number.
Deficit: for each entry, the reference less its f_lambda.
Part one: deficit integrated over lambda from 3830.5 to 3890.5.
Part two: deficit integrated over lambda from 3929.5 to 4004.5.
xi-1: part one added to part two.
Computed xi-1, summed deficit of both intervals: 32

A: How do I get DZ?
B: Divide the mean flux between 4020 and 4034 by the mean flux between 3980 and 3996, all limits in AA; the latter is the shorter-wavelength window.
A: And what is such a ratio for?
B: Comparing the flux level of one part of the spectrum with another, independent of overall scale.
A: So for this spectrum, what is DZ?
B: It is 1.03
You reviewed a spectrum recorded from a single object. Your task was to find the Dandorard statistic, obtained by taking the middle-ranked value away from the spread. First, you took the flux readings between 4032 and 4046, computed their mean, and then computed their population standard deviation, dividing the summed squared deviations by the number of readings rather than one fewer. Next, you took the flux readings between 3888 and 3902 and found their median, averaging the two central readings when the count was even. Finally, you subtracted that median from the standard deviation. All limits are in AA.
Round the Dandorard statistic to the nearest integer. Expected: -10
